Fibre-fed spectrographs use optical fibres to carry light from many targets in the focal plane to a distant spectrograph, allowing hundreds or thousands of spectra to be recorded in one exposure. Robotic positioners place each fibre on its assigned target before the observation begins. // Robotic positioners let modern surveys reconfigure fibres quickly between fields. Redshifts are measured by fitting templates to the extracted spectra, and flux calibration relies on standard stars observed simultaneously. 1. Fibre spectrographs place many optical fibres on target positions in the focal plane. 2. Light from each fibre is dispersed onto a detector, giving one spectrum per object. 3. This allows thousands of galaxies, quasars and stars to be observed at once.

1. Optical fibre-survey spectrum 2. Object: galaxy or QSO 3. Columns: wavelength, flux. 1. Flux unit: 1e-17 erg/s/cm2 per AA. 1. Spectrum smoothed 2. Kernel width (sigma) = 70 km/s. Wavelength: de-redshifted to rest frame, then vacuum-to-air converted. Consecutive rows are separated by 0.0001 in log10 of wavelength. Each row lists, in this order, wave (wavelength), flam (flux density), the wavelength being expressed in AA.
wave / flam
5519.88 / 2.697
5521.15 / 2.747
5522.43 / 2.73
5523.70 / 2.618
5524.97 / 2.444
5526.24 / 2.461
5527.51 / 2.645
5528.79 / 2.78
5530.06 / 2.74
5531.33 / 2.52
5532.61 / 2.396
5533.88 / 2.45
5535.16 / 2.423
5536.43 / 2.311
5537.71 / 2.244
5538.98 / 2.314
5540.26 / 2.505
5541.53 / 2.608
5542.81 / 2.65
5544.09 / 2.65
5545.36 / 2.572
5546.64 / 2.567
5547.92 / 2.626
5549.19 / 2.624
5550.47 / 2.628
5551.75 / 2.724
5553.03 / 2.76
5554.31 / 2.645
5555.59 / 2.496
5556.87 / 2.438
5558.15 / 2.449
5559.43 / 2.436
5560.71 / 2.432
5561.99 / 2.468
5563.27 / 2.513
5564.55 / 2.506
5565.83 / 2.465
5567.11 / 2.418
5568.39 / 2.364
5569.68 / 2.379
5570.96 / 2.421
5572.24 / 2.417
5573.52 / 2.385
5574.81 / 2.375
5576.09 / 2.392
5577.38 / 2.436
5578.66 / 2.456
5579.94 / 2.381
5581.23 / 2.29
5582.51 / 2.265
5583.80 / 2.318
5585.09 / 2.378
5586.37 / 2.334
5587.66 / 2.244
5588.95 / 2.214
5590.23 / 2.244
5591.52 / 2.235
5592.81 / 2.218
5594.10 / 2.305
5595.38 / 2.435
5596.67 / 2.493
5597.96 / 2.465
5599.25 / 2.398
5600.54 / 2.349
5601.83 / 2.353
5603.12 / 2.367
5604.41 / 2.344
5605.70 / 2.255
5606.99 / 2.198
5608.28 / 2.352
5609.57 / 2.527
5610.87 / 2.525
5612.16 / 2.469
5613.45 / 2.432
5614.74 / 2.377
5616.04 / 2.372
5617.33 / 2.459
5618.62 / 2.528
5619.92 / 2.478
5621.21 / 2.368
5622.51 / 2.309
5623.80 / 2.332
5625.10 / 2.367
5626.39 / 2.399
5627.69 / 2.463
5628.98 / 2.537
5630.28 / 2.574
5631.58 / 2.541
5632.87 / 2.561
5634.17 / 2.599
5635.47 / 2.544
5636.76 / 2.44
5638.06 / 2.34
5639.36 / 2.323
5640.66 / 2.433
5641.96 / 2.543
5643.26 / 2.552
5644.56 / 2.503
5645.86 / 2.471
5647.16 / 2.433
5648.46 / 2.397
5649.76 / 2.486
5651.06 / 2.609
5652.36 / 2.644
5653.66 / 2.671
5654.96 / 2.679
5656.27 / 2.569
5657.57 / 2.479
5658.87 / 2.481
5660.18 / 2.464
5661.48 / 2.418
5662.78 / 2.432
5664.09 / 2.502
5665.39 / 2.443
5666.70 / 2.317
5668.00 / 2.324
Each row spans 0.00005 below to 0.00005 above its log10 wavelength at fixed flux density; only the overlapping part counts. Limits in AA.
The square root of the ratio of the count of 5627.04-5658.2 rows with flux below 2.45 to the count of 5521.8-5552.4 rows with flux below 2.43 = 1.1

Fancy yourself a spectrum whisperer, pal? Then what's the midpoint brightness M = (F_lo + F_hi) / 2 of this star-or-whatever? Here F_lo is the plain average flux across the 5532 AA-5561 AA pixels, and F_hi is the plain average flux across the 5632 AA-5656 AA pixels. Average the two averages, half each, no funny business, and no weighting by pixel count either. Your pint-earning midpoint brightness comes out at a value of 2.52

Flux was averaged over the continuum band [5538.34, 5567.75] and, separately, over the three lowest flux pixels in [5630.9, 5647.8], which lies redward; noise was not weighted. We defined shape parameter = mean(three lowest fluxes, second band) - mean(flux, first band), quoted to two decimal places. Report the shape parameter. -0.18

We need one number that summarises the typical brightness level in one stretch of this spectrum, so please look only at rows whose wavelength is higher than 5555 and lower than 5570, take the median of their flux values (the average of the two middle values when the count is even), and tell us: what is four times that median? 9.8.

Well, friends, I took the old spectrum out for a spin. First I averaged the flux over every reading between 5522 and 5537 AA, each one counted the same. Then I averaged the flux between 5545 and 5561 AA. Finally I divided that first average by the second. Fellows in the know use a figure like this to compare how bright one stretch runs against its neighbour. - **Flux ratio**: 0.99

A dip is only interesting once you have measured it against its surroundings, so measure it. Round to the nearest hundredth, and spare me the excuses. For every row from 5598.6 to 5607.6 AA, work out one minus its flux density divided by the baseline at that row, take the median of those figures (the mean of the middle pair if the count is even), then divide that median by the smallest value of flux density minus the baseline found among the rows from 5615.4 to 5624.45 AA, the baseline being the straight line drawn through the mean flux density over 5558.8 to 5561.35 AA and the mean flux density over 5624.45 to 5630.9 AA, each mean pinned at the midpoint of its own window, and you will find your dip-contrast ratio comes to -0.27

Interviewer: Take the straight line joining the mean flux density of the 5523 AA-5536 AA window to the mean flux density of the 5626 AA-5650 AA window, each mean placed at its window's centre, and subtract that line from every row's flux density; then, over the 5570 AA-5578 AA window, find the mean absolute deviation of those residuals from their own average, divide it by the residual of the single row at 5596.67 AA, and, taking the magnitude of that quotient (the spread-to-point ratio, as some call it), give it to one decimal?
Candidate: 1.5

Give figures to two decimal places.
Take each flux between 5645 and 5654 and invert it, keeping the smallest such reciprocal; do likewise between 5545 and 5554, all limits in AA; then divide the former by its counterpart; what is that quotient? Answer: 1.03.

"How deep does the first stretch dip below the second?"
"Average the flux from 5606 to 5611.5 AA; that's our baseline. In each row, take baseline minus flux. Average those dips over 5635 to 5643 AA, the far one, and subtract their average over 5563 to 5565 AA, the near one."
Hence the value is 0.07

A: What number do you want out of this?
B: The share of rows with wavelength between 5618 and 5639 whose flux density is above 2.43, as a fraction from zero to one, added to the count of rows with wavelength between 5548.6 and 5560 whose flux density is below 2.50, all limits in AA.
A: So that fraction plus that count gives 4.6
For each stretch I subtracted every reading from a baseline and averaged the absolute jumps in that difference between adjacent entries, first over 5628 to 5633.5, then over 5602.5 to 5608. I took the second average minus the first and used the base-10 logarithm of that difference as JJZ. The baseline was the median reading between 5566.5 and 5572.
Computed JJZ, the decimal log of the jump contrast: -1.6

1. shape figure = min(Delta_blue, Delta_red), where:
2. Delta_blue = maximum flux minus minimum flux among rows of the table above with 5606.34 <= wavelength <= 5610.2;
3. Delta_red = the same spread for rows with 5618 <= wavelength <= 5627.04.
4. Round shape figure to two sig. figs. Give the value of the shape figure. 0.22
